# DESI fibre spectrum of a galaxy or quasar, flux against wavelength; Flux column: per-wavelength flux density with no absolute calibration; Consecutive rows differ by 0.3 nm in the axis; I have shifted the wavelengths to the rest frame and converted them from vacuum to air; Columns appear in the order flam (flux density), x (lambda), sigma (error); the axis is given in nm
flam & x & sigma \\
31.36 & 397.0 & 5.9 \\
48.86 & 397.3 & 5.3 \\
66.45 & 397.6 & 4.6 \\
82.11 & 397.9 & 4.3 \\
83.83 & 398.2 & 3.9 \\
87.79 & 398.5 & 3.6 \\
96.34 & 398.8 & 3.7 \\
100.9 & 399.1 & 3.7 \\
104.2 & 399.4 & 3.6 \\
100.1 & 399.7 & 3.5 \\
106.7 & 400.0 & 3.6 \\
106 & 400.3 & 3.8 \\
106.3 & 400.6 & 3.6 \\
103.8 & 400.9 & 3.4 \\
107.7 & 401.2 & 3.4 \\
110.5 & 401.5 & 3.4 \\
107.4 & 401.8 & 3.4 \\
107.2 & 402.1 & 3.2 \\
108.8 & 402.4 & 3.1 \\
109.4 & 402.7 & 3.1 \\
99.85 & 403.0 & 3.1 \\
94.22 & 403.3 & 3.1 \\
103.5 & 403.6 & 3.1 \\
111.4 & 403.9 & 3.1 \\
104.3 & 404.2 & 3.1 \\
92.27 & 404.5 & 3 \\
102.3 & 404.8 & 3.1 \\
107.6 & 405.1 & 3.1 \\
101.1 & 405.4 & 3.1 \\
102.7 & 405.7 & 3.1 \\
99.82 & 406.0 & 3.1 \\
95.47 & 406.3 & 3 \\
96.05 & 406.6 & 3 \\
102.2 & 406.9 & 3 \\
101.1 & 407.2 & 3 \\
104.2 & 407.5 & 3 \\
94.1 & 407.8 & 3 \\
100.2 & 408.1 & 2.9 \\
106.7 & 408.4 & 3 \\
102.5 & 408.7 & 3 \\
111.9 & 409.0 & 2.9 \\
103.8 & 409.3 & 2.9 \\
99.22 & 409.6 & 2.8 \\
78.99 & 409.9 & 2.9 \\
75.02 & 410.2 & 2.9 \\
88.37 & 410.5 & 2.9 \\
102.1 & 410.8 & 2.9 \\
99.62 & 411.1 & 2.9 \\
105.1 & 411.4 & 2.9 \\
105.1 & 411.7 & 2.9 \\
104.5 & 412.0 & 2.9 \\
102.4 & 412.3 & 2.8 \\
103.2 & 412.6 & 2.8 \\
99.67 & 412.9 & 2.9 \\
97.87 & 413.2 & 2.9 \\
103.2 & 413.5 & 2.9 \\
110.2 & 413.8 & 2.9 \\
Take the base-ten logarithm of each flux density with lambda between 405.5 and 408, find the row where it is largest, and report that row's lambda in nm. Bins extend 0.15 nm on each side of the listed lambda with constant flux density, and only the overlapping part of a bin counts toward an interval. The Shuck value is 407.5 nm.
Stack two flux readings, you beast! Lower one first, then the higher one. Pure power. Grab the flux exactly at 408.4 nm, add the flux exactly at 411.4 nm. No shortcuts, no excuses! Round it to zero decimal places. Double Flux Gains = 212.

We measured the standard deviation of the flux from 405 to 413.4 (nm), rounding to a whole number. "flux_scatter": 8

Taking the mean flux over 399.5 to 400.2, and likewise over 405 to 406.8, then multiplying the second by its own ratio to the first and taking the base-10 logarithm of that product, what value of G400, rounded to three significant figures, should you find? 1.99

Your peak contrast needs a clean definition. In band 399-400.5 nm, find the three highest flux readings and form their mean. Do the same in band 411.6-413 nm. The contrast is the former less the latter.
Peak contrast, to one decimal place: 1.4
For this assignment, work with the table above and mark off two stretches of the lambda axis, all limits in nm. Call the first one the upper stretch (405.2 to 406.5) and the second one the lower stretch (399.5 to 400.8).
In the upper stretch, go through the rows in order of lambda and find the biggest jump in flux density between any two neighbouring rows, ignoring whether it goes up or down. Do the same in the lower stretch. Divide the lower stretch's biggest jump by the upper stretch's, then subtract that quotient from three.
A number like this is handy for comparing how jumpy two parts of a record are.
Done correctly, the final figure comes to 1.5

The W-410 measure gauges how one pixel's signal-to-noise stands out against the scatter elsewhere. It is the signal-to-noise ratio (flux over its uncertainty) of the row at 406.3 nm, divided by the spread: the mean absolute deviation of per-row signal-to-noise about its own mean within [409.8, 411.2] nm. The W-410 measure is 10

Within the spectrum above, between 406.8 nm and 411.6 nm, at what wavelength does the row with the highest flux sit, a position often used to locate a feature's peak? 409.0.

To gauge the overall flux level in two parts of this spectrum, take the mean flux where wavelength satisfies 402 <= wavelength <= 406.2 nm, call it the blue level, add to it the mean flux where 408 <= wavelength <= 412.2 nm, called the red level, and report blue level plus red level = 202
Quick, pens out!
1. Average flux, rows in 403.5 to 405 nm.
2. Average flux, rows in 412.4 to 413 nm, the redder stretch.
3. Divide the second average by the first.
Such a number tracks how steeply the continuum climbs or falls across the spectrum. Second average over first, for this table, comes 0.99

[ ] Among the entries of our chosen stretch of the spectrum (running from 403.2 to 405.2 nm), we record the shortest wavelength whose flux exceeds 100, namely 403.6 nm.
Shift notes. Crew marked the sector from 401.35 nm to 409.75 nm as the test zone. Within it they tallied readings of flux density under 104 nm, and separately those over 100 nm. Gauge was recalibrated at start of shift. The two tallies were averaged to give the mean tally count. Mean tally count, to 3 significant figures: 18.5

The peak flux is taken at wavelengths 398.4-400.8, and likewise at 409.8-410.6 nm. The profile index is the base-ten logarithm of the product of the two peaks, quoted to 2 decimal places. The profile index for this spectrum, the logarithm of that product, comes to 3.97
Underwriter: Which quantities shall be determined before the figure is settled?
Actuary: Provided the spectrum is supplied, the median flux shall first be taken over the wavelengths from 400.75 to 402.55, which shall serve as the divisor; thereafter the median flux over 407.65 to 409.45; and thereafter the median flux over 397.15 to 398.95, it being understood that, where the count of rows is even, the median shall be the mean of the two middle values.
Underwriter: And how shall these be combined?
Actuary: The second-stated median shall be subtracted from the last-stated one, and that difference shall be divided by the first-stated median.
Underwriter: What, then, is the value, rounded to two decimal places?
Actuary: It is -0.19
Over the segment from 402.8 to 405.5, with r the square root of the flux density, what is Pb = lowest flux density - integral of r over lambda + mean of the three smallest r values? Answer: 75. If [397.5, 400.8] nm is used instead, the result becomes 43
